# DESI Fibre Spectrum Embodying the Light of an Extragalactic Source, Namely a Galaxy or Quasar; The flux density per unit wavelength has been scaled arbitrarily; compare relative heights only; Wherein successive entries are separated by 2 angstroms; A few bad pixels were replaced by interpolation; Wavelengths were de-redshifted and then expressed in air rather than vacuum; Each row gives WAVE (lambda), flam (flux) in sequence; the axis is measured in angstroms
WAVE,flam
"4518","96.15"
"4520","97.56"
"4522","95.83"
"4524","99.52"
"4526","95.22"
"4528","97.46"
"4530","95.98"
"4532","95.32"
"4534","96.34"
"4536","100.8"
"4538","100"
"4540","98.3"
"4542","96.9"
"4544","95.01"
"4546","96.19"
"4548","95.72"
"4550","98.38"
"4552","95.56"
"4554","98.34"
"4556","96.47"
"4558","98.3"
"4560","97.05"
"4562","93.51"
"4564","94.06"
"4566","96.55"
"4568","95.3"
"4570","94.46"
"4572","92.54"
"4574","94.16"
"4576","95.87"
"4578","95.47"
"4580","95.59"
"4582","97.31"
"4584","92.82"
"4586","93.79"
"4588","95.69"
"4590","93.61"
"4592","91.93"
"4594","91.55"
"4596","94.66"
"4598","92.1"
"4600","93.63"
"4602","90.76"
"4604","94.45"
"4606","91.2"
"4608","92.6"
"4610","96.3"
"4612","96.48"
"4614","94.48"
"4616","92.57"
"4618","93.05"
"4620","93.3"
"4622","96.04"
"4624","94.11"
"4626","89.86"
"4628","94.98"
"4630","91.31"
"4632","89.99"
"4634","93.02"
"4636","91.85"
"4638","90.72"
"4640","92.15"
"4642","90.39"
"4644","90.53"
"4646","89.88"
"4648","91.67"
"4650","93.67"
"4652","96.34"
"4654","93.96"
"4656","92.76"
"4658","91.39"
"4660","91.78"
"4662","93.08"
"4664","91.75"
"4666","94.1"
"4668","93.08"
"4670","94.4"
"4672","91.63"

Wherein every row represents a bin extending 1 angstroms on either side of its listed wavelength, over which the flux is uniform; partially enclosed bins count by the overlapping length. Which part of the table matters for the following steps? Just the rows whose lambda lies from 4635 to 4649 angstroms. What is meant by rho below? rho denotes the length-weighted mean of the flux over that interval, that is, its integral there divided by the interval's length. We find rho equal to 91.0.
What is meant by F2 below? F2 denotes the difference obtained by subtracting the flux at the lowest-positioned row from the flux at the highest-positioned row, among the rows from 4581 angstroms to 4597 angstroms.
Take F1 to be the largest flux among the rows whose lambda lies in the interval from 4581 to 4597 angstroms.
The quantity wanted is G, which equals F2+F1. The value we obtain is 94.7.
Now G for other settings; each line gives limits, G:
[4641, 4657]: 98.7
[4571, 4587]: 98.6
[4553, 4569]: 95.3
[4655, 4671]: 96.0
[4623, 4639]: 91.6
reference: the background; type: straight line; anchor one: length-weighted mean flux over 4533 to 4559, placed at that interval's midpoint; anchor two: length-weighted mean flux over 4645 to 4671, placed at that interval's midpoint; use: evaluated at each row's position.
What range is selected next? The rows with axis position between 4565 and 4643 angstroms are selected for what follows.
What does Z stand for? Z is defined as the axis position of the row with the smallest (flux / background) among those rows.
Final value 4602 angstroms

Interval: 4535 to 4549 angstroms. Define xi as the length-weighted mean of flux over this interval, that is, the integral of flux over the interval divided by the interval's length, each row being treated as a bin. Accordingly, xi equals 97.6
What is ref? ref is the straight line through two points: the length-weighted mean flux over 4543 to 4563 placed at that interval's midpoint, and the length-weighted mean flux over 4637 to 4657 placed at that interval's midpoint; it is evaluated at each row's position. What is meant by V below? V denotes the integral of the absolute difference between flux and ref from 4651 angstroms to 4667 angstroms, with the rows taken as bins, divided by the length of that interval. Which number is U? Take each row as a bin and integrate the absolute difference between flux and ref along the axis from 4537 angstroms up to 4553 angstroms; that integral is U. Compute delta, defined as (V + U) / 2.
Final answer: 11.1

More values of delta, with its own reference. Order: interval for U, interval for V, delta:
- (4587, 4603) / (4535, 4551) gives 15.3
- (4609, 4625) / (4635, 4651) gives 11.8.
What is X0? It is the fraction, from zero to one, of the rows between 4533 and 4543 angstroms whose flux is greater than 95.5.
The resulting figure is 1.00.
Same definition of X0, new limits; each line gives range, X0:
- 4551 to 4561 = 1.00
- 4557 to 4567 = 0.60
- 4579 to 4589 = 0.60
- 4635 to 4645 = 0.00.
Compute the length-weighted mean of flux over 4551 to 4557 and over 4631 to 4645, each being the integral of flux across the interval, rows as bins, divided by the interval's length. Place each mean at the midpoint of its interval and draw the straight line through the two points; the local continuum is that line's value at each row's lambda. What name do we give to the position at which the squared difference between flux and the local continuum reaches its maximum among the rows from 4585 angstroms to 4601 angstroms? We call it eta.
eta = 4594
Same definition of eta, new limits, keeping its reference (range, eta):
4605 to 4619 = 4612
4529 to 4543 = 4532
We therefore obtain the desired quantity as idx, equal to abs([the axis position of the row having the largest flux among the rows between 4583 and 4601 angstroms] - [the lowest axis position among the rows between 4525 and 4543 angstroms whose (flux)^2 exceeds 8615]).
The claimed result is 62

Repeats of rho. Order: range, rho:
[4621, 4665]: 92.3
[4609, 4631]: 93.9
